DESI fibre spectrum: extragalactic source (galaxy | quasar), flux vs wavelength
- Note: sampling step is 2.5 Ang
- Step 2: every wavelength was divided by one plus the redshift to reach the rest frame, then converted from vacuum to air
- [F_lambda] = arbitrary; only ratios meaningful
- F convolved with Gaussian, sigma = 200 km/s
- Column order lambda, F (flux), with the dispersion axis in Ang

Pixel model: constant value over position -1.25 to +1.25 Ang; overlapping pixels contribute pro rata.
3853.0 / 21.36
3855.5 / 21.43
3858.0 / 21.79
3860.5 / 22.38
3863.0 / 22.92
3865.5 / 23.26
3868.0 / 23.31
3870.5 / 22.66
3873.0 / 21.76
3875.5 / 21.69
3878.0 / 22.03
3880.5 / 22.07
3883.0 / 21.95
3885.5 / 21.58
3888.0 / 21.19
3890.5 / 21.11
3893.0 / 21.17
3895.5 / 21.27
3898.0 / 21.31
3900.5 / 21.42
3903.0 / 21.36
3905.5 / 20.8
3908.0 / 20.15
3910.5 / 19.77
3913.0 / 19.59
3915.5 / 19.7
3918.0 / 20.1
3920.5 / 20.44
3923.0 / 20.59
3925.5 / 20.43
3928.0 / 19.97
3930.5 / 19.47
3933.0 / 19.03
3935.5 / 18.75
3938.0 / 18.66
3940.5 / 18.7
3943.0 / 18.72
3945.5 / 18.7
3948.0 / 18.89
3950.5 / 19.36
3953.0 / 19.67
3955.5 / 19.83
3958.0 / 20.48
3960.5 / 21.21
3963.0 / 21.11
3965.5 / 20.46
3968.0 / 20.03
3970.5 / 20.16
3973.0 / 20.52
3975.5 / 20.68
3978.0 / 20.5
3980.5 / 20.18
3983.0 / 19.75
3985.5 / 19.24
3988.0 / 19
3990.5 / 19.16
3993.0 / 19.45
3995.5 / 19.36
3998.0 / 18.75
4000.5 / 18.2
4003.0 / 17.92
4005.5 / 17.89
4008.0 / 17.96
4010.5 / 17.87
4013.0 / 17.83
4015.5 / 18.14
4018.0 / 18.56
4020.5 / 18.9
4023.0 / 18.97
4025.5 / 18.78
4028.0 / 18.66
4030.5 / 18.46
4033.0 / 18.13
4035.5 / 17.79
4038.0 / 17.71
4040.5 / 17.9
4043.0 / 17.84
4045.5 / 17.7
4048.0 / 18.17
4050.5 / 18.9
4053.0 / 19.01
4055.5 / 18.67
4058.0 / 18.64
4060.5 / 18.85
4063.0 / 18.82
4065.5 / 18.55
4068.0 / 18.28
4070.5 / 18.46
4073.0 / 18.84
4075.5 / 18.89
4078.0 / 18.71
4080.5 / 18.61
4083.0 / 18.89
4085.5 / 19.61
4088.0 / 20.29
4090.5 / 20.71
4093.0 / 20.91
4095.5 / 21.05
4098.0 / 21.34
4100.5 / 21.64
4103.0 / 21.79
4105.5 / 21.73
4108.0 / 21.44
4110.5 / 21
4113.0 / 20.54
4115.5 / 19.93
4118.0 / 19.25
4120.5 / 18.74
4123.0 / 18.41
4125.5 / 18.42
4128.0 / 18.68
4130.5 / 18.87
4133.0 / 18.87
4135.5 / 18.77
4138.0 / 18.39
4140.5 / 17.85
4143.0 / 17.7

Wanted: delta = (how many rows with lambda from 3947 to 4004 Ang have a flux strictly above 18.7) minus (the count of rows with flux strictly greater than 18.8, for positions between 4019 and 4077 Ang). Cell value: 13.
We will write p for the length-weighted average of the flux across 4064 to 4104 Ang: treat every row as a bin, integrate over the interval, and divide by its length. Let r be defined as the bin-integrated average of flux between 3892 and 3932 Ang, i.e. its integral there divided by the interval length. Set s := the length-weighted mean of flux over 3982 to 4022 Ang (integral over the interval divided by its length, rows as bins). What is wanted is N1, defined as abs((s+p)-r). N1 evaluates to 17.9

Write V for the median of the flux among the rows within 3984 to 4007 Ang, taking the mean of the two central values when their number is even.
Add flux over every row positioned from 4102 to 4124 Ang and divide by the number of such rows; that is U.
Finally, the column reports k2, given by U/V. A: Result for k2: 1.07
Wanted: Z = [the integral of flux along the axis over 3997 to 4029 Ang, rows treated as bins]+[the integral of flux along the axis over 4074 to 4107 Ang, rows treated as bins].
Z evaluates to 1257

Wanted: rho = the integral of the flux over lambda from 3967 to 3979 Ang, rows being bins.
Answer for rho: 245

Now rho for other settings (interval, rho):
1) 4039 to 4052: 235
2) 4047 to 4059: 224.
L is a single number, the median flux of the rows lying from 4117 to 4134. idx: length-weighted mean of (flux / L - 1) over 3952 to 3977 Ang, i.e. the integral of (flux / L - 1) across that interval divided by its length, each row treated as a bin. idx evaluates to 0.09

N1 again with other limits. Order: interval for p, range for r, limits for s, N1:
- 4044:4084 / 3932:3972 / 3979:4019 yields 17.7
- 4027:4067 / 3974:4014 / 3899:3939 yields 19.4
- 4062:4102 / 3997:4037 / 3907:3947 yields 20.9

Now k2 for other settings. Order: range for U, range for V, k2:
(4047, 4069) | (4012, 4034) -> 1.01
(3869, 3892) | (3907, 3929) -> 1.08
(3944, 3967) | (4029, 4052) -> 1.12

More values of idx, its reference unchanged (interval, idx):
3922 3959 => 0.04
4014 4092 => 0.00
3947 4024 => 0.03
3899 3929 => 0.09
